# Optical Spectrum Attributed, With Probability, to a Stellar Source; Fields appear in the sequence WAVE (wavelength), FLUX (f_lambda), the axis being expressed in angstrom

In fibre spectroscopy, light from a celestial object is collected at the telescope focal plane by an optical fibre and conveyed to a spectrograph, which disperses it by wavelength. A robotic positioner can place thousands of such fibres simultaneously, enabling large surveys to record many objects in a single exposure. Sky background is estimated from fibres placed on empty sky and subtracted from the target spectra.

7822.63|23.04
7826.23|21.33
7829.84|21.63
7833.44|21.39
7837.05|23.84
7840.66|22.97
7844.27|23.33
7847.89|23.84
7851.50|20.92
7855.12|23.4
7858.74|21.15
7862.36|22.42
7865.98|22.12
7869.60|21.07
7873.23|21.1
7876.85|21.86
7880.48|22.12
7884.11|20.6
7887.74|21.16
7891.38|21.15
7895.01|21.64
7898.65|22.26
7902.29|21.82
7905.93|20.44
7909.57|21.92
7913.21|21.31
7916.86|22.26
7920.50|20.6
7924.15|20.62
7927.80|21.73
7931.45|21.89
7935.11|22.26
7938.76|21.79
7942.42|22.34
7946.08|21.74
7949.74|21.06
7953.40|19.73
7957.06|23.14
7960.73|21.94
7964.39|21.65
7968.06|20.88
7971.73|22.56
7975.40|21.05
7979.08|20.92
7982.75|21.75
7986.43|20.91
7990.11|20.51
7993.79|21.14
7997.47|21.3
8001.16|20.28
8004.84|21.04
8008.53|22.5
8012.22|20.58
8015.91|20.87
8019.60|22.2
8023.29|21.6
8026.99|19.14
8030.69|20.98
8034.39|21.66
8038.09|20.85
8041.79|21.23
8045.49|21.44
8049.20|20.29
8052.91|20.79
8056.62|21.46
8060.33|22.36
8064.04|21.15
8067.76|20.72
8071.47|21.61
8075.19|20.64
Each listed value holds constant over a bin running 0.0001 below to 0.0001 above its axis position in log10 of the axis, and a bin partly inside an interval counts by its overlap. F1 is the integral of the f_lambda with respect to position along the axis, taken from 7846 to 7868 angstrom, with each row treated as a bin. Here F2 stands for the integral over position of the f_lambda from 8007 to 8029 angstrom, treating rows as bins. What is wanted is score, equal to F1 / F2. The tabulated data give 1.06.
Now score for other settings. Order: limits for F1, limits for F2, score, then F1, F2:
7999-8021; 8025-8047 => 1.02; 467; 459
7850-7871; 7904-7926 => 0.98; 459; 466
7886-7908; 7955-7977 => 0.98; 471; 481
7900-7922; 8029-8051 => 1.02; 471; 464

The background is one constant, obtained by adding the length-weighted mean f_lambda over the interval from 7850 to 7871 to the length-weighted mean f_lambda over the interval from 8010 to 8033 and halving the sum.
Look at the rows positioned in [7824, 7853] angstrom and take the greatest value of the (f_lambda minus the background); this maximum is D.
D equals 2.4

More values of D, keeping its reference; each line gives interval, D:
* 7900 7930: 0.9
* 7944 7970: 1.7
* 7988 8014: 1.1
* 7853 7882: 2.0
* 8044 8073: 1.0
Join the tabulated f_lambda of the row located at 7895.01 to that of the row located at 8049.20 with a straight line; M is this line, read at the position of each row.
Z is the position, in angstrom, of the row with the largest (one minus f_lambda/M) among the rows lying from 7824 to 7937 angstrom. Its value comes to 7884.11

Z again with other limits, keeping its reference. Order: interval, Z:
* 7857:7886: 7884.11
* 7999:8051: 8026.99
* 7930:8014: 7953.40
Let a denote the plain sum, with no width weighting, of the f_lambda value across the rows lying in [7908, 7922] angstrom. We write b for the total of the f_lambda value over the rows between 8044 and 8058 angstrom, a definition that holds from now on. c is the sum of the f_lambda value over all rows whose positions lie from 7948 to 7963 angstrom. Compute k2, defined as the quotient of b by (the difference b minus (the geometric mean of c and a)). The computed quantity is -42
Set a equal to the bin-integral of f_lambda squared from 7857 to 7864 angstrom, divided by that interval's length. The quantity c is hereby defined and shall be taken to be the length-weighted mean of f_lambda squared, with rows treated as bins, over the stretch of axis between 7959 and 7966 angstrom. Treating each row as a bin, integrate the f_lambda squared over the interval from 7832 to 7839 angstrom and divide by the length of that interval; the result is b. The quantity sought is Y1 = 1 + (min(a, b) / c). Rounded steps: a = 475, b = 516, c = 476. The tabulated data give 2.00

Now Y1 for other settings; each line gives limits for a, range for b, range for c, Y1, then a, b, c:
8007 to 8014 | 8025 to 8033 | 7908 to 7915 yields 1.87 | 463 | 408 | 467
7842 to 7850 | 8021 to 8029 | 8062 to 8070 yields 1.95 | 550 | 421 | 441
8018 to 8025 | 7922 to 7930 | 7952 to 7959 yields 1.96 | 480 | 449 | 467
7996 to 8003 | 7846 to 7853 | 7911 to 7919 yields 1.91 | 431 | 506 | 473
